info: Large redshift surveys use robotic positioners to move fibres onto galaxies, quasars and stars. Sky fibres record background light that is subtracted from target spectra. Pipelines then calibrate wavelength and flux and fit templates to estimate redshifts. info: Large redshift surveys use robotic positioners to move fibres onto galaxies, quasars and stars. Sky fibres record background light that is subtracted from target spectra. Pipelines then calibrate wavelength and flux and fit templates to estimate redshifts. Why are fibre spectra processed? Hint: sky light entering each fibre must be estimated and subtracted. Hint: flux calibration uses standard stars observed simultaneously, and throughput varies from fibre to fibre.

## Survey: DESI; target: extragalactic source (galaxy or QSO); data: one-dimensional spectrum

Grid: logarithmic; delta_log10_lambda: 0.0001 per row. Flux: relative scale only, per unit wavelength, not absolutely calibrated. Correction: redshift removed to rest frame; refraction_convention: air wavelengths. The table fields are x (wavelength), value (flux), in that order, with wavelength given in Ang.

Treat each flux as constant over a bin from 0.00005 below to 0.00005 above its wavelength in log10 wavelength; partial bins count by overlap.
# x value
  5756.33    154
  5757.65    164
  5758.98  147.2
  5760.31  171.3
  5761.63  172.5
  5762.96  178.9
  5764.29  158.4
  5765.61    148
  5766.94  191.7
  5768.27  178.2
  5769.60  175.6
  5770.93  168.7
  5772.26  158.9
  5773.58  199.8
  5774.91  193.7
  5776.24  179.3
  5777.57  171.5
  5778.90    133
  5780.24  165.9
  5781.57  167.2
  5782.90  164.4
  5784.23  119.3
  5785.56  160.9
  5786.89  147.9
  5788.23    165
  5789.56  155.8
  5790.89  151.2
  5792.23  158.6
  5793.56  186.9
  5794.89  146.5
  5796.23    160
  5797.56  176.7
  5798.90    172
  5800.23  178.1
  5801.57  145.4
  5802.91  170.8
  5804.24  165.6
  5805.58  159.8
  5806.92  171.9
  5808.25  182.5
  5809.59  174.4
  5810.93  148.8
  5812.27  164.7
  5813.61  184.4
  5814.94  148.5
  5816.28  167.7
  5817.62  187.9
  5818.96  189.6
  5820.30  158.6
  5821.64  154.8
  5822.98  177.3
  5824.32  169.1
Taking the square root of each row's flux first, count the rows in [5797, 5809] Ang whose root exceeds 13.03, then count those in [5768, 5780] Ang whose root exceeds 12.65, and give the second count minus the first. 1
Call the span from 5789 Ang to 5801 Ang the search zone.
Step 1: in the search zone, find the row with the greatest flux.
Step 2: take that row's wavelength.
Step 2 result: 5793.56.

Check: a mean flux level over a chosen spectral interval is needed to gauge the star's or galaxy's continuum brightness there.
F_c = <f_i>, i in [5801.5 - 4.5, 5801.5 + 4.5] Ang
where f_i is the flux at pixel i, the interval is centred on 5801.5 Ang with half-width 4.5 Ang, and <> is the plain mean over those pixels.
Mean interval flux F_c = 167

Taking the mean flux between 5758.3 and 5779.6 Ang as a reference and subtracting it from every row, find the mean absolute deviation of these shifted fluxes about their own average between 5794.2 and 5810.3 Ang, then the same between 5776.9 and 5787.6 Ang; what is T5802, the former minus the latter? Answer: -5.7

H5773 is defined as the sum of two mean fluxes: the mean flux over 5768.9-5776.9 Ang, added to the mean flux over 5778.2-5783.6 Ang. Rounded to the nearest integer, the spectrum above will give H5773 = 337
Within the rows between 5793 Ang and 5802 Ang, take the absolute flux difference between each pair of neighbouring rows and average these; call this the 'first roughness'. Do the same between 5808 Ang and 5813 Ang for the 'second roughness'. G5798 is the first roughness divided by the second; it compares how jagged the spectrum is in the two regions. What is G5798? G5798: 1.2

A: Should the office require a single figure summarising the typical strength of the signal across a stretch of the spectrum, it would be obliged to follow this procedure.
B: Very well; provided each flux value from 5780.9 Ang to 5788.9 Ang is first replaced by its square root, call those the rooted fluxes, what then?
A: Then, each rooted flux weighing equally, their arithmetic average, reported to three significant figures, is 12.4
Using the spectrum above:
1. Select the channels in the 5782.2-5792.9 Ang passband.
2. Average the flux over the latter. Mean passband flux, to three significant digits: 153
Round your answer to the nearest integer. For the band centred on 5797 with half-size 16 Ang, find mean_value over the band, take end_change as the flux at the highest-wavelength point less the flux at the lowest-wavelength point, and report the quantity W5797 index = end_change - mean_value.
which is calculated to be -165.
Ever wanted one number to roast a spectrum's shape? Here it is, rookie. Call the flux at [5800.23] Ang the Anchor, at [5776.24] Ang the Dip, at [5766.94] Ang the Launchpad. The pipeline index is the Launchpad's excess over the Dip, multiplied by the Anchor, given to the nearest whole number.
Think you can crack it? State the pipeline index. 2208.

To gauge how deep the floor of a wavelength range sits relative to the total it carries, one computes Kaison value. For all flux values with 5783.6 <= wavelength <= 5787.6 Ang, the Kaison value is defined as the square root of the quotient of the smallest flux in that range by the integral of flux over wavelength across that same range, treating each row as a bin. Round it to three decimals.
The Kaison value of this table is 0.457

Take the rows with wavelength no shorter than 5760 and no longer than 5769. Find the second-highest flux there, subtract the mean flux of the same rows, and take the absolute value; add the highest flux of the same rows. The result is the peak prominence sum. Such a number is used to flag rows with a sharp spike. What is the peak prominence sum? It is 199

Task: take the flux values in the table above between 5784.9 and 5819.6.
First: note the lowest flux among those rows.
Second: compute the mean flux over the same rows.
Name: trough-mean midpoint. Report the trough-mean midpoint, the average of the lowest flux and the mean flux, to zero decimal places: 156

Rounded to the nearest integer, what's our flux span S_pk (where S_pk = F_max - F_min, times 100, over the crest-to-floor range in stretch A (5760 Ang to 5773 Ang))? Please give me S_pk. 4370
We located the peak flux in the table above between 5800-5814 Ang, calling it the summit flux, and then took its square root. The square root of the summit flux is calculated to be 13.6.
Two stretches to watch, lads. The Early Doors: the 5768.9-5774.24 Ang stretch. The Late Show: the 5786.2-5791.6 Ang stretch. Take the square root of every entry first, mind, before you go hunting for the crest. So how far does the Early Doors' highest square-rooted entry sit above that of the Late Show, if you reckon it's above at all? 1.3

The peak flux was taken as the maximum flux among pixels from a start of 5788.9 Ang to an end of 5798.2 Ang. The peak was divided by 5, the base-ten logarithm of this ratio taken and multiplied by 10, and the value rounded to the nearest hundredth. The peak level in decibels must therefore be 15.73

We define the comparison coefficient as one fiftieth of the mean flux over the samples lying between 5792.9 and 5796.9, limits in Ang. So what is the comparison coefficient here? 3.29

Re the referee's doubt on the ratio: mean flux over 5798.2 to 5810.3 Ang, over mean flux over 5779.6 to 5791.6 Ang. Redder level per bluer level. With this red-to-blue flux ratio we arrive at 1.09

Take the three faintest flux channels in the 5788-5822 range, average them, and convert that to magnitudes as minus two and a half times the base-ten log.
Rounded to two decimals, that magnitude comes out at -5.42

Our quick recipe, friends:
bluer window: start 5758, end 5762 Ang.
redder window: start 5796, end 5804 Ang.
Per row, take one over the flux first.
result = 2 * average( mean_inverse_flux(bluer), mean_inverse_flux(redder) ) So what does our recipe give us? 0.0122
